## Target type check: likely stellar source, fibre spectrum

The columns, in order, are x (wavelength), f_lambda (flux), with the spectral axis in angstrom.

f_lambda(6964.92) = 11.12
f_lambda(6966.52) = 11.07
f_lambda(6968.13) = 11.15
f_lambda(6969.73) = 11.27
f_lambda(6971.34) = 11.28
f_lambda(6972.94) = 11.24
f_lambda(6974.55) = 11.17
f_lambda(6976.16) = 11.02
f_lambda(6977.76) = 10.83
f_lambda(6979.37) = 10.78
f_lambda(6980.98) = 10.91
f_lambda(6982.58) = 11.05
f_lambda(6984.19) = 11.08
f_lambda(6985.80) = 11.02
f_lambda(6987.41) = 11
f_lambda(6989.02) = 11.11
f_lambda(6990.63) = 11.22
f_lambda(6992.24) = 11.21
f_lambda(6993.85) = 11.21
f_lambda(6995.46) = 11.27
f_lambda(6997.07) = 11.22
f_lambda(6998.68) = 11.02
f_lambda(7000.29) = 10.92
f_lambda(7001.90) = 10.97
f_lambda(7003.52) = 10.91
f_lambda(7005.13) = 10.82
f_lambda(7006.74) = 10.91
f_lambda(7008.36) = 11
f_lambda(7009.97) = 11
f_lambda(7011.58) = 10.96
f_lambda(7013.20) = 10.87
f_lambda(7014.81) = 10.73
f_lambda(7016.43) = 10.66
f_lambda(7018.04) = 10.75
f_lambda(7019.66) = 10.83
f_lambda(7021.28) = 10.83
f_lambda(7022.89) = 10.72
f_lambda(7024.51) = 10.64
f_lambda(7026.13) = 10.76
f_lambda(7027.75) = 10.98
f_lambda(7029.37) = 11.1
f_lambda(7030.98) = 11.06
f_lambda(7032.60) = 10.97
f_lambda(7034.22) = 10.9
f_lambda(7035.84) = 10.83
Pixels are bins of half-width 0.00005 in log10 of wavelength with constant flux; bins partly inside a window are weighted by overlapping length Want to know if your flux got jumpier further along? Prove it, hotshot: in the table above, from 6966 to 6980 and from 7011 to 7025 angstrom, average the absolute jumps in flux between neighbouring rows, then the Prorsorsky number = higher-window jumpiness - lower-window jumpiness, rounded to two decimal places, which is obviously -0.01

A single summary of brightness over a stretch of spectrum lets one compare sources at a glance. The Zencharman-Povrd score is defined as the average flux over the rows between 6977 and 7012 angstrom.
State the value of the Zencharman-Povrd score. 11.0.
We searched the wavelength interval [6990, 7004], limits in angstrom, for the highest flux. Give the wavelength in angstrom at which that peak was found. 6995.46 angstrom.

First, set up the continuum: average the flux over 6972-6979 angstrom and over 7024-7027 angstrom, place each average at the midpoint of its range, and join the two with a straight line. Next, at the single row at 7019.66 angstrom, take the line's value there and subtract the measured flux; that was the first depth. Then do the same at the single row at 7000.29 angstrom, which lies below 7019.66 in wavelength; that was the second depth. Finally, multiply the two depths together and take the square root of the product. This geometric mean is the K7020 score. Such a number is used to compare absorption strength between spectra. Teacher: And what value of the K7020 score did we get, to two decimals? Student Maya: 0.06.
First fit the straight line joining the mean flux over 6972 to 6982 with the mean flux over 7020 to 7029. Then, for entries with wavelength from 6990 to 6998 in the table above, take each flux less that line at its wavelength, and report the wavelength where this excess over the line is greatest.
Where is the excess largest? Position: 6995.46 angstrom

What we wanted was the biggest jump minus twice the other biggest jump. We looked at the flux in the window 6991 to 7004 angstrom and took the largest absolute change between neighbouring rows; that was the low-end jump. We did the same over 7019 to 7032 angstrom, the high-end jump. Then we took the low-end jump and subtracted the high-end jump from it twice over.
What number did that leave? -0.24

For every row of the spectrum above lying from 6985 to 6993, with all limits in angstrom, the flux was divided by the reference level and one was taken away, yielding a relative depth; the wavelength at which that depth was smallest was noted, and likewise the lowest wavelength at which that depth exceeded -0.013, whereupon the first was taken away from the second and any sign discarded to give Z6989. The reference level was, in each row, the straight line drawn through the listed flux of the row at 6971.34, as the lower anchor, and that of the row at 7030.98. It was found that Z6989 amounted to 1.6 angstrom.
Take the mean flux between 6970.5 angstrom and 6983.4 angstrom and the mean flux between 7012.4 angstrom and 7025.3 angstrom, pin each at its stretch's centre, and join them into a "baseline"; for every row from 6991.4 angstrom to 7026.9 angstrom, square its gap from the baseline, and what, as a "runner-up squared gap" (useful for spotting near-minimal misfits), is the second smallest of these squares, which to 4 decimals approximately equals 0.0001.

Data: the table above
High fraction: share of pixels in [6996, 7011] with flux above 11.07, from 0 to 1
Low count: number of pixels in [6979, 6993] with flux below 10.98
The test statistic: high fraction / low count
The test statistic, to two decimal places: 0.06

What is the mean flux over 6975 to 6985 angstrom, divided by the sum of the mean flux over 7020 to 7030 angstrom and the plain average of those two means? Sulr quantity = 0.504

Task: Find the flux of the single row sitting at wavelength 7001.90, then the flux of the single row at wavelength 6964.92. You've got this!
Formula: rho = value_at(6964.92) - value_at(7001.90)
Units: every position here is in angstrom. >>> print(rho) 0.15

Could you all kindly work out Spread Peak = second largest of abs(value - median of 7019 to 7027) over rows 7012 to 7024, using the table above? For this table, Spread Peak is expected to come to 0.100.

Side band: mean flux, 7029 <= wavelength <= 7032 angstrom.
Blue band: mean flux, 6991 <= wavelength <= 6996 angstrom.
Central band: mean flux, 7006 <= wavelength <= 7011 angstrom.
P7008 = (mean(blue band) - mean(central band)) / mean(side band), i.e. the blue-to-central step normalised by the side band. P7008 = 0.023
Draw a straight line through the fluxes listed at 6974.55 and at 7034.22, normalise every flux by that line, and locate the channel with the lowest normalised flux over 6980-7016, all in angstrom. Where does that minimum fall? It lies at 7014.81 angstrom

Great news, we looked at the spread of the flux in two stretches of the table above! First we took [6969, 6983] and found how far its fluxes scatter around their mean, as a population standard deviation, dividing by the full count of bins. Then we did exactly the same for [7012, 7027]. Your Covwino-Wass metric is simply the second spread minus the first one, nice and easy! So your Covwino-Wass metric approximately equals -0.11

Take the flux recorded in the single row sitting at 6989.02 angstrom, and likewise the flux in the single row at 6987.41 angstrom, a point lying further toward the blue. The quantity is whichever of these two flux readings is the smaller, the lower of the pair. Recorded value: 11.0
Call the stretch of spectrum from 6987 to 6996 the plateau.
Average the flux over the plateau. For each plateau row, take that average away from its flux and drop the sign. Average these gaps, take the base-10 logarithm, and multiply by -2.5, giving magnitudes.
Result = 2.8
